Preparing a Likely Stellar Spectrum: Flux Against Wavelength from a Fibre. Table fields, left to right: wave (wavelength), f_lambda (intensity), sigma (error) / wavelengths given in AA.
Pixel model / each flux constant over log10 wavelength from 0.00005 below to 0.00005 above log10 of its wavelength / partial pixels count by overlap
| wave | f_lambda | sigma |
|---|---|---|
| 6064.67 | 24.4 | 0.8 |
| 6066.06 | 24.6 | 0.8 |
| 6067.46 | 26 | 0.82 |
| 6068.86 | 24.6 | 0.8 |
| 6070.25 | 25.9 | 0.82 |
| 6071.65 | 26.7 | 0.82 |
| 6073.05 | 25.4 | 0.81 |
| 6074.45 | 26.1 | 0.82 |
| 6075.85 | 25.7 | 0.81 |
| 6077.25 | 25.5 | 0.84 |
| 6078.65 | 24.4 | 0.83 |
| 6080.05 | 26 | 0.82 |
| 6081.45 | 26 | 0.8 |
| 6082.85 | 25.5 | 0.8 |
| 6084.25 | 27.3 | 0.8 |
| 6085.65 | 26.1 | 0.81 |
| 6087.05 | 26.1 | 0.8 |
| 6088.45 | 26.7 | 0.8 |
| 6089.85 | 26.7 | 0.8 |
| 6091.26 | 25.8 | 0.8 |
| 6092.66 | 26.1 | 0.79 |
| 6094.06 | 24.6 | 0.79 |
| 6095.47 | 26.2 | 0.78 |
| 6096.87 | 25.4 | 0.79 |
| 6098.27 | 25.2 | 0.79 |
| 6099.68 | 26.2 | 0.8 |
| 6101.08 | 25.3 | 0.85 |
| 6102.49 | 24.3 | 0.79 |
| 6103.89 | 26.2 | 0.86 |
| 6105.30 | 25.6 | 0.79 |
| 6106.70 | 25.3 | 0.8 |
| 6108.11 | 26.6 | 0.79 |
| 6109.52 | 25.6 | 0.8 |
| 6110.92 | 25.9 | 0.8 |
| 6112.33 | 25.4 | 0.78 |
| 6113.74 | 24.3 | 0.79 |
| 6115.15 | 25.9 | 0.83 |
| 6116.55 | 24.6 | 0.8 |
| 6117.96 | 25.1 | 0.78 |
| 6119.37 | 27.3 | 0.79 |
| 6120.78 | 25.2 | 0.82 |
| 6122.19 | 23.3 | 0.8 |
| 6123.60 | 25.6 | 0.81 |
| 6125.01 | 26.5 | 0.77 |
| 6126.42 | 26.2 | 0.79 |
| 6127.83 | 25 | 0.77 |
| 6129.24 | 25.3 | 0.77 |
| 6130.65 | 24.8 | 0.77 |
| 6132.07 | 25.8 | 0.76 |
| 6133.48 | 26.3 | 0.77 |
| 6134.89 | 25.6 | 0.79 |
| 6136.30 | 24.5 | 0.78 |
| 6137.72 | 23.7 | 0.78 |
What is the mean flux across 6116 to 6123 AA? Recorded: 25.1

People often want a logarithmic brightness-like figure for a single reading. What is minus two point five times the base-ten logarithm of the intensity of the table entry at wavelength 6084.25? -3.59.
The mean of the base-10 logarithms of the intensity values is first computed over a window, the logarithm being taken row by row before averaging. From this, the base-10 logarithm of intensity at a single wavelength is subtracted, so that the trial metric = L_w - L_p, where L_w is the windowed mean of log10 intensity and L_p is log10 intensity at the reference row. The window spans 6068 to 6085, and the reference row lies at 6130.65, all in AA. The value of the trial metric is 0.016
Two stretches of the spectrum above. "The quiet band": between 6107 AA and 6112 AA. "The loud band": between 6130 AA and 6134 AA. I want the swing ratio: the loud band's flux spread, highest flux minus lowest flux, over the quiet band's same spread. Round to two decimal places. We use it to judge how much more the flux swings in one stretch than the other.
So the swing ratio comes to 1.50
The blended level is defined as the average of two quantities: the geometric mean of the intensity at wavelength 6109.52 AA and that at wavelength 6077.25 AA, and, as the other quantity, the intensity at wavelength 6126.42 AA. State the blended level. 25.9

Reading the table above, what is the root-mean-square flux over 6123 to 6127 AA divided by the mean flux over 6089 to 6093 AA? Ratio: 0.996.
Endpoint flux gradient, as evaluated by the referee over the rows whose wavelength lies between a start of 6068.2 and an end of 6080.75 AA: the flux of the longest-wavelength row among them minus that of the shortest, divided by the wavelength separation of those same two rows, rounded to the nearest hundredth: 0.13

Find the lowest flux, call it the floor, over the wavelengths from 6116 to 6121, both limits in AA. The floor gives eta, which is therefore 24.6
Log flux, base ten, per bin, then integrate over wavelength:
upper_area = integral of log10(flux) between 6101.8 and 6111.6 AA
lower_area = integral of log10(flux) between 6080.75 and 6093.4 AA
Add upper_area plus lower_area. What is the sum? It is 32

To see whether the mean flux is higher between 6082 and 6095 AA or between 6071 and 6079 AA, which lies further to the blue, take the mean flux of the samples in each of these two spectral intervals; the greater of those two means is 26.10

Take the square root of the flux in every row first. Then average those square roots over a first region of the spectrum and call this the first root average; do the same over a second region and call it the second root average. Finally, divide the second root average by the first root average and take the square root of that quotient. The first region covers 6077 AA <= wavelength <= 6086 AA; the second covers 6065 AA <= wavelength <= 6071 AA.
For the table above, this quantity 0.995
